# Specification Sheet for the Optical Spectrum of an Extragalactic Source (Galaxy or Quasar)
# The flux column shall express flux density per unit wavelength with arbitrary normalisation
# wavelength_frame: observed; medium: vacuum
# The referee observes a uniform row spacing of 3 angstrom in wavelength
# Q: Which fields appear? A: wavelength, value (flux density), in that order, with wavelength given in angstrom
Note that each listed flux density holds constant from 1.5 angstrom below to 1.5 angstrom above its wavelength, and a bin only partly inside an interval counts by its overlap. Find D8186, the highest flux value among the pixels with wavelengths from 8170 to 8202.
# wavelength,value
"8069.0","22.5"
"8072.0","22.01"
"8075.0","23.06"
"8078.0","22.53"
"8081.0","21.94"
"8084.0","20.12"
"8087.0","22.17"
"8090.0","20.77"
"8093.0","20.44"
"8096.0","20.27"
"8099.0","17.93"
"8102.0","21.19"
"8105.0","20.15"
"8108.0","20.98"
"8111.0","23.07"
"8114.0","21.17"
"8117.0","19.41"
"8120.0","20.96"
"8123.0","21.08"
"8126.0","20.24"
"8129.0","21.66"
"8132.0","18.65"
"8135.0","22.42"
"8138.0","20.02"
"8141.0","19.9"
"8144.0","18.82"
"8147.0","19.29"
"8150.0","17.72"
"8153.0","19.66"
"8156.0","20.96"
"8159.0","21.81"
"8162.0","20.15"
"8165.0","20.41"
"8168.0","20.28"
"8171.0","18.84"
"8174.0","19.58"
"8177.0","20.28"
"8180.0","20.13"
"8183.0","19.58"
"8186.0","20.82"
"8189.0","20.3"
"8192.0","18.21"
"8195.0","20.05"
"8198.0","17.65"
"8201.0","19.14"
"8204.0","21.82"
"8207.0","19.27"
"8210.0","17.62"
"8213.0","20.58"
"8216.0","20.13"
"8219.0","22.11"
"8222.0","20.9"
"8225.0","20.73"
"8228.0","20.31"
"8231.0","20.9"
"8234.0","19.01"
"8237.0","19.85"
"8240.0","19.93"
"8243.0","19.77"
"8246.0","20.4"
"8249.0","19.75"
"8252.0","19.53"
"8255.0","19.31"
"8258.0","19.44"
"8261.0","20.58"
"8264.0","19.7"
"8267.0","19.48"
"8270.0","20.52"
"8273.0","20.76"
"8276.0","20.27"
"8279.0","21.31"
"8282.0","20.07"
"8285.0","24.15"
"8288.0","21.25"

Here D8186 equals 20.82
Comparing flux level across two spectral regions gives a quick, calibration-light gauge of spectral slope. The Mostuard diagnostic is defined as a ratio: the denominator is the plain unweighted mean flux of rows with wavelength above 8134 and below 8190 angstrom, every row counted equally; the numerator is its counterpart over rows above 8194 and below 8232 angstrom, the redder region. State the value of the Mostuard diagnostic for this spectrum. 1.00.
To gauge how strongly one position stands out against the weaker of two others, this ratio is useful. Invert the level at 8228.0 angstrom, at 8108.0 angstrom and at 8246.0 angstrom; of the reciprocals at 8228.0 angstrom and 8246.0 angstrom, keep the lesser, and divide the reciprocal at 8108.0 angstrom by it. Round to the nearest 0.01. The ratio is 0.97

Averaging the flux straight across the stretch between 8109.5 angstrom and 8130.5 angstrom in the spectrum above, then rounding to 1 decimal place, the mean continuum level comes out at 21.1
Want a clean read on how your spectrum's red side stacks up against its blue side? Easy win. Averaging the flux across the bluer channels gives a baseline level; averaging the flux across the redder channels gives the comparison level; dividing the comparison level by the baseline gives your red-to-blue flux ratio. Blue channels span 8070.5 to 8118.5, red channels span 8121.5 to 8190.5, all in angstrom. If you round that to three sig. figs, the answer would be 0.954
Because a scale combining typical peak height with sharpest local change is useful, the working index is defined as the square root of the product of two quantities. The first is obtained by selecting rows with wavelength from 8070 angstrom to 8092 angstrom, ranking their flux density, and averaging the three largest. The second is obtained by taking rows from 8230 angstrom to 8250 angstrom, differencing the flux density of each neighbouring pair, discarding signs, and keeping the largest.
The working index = 6.5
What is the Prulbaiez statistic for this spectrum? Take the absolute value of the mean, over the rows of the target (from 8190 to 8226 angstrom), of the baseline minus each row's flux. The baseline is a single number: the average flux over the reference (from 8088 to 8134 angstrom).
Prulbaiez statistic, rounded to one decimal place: 0.7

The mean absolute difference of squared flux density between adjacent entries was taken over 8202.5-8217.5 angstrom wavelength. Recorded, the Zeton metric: 74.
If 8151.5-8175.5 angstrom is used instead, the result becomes 37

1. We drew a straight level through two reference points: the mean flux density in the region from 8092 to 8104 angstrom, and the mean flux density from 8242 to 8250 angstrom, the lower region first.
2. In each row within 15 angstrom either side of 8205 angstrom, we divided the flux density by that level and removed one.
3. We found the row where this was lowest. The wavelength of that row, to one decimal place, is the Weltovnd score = 8210.0 angstrom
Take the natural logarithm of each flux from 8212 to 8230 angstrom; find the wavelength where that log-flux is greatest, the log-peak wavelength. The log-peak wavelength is 8219.0 angstrom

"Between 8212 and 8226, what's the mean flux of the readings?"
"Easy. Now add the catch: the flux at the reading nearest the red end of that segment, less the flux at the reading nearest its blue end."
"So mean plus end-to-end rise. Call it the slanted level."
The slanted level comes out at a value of 21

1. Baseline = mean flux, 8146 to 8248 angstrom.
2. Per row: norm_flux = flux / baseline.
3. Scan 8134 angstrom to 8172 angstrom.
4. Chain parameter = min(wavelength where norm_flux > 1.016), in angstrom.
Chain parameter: 8135.0 angstrom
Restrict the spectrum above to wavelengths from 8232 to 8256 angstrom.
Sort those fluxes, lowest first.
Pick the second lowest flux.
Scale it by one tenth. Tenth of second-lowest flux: 1.93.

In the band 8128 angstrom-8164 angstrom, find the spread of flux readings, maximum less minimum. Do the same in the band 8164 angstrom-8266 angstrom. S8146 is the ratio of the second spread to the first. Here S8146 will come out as 0.96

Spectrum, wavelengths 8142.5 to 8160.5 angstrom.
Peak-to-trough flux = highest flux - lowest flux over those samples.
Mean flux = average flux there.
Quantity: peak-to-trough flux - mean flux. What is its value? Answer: -15.6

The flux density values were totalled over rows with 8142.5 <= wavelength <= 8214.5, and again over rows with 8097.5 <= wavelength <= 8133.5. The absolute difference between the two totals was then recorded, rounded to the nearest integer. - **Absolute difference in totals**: 226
